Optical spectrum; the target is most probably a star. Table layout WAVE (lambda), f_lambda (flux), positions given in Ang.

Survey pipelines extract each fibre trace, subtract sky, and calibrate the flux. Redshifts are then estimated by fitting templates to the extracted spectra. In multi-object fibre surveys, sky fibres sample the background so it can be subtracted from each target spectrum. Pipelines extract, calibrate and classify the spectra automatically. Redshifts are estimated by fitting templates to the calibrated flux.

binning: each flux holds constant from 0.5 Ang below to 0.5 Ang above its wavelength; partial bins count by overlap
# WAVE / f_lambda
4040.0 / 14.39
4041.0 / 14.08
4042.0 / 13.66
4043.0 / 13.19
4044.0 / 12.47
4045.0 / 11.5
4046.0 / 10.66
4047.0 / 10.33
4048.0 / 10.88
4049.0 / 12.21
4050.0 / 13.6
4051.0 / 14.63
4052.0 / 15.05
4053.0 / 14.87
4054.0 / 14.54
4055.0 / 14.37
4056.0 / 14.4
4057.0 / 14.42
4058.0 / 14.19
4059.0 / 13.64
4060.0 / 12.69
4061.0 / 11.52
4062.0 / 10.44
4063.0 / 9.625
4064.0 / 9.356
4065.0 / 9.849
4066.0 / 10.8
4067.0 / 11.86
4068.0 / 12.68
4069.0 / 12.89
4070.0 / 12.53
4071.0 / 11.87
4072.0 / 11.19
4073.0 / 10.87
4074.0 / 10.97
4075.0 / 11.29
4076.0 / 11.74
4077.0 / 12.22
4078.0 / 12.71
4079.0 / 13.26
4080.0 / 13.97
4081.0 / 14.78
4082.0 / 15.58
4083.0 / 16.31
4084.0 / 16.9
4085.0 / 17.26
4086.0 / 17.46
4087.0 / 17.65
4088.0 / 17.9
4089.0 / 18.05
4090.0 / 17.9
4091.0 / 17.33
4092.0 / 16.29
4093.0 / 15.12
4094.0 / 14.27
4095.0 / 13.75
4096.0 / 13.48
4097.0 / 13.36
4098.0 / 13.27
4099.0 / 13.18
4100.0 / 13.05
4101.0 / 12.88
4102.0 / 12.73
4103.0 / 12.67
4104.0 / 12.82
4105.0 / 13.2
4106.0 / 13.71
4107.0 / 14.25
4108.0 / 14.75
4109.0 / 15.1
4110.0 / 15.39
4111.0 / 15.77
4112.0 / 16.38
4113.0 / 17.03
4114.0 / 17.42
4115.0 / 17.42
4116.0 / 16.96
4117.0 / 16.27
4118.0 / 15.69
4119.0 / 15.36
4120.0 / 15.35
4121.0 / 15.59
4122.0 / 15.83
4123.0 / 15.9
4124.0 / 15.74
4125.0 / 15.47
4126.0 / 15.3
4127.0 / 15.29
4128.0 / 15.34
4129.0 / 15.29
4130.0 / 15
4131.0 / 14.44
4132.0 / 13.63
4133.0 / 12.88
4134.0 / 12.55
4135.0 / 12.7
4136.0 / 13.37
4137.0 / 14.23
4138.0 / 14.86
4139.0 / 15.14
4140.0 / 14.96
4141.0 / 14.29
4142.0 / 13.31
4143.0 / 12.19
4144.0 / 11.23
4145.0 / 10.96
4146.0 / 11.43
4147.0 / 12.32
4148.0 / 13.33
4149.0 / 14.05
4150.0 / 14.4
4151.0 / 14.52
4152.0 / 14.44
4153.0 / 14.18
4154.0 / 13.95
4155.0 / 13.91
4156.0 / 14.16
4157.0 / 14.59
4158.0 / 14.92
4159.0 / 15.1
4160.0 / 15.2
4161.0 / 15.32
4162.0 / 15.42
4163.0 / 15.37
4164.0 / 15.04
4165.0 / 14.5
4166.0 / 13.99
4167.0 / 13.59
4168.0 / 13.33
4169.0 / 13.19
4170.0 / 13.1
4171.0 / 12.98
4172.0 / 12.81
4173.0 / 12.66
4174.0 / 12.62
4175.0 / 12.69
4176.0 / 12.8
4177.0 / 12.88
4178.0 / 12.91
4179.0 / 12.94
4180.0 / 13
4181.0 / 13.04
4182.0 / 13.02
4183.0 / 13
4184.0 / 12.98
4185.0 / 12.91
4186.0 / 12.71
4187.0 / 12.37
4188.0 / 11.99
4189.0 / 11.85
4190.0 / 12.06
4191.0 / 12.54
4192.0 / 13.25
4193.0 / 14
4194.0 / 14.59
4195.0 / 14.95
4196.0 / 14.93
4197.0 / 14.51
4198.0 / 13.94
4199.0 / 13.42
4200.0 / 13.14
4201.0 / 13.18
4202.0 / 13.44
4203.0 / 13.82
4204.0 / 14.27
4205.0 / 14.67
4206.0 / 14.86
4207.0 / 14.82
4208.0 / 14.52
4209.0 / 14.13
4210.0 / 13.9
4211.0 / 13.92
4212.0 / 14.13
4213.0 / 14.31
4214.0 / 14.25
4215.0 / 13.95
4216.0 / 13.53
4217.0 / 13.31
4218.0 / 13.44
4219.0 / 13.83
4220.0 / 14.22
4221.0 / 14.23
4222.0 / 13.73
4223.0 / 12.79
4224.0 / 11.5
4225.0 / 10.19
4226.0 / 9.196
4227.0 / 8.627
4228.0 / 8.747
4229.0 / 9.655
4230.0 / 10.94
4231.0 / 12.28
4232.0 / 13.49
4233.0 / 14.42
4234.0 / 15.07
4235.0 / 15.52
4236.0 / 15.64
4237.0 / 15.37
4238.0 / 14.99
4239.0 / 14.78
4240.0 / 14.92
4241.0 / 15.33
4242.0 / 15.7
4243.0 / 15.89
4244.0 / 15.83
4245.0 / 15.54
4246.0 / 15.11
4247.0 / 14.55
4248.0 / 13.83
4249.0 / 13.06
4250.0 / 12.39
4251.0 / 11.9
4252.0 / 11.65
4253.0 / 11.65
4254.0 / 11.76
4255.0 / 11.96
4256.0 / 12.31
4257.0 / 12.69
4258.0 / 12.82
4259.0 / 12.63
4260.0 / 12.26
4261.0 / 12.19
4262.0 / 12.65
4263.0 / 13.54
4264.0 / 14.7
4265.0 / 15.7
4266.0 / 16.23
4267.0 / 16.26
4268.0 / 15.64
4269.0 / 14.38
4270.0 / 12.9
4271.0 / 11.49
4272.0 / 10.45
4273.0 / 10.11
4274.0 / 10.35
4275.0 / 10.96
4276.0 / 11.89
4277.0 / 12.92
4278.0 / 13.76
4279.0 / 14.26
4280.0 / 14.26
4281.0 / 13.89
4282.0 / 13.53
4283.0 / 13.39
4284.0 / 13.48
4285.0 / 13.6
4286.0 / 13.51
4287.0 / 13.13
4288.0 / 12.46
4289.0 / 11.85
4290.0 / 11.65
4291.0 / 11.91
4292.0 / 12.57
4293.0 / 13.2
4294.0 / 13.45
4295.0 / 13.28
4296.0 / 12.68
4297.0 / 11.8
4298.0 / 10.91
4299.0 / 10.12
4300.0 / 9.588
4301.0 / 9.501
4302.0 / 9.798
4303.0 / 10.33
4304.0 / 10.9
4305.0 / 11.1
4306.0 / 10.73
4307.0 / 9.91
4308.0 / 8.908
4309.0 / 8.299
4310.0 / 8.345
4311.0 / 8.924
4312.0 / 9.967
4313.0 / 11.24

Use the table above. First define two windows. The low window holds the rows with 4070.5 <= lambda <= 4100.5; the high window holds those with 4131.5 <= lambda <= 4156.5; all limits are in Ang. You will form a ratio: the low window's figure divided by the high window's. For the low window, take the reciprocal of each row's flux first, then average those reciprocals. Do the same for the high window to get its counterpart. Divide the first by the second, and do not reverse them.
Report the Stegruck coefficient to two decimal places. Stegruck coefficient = 0.95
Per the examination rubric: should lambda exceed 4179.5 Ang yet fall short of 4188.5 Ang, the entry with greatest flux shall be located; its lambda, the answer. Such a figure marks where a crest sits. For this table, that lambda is 4181.0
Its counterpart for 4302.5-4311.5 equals 4305.0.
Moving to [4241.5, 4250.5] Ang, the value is 4243.0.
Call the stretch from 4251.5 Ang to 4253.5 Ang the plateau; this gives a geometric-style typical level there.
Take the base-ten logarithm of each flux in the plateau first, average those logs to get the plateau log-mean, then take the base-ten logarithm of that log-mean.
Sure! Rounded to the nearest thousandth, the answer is 0.028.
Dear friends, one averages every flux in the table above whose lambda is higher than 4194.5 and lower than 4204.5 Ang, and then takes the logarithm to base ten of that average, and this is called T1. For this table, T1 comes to 1.14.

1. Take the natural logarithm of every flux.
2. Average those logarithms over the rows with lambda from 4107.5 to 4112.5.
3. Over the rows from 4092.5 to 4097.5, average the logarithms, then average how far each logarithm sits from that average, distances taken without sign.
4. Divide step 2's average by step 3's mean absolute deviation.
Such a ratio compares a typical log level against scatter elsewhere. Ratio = 69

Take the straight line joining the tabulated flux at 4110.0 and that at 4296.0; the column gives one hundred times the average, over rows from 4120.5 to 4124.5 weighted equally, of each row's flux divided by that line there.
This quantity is 104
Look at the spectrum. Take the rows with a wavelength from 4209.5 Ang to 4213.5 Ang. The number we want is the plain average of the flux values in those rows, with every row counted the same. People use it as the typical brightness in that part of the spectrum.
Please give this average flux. 14.1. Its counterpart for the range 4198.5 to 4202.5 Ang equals 13.3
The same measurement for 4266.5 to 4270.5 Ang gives 14.8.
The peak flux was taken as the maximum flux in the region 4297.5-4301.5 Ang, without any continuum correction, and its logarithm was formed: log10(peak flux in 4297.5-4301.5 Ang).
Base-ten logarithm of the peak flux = 1.04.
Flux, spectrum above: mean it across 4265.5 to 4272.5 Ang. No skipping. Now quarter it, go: 3.48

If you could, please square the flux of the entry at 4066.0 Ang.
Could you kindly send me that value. 117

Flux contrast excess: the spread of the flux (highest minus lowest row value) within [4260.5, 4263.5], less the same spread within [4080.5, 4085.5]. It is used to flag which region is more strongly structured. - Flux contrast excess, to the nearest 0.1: -1.1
